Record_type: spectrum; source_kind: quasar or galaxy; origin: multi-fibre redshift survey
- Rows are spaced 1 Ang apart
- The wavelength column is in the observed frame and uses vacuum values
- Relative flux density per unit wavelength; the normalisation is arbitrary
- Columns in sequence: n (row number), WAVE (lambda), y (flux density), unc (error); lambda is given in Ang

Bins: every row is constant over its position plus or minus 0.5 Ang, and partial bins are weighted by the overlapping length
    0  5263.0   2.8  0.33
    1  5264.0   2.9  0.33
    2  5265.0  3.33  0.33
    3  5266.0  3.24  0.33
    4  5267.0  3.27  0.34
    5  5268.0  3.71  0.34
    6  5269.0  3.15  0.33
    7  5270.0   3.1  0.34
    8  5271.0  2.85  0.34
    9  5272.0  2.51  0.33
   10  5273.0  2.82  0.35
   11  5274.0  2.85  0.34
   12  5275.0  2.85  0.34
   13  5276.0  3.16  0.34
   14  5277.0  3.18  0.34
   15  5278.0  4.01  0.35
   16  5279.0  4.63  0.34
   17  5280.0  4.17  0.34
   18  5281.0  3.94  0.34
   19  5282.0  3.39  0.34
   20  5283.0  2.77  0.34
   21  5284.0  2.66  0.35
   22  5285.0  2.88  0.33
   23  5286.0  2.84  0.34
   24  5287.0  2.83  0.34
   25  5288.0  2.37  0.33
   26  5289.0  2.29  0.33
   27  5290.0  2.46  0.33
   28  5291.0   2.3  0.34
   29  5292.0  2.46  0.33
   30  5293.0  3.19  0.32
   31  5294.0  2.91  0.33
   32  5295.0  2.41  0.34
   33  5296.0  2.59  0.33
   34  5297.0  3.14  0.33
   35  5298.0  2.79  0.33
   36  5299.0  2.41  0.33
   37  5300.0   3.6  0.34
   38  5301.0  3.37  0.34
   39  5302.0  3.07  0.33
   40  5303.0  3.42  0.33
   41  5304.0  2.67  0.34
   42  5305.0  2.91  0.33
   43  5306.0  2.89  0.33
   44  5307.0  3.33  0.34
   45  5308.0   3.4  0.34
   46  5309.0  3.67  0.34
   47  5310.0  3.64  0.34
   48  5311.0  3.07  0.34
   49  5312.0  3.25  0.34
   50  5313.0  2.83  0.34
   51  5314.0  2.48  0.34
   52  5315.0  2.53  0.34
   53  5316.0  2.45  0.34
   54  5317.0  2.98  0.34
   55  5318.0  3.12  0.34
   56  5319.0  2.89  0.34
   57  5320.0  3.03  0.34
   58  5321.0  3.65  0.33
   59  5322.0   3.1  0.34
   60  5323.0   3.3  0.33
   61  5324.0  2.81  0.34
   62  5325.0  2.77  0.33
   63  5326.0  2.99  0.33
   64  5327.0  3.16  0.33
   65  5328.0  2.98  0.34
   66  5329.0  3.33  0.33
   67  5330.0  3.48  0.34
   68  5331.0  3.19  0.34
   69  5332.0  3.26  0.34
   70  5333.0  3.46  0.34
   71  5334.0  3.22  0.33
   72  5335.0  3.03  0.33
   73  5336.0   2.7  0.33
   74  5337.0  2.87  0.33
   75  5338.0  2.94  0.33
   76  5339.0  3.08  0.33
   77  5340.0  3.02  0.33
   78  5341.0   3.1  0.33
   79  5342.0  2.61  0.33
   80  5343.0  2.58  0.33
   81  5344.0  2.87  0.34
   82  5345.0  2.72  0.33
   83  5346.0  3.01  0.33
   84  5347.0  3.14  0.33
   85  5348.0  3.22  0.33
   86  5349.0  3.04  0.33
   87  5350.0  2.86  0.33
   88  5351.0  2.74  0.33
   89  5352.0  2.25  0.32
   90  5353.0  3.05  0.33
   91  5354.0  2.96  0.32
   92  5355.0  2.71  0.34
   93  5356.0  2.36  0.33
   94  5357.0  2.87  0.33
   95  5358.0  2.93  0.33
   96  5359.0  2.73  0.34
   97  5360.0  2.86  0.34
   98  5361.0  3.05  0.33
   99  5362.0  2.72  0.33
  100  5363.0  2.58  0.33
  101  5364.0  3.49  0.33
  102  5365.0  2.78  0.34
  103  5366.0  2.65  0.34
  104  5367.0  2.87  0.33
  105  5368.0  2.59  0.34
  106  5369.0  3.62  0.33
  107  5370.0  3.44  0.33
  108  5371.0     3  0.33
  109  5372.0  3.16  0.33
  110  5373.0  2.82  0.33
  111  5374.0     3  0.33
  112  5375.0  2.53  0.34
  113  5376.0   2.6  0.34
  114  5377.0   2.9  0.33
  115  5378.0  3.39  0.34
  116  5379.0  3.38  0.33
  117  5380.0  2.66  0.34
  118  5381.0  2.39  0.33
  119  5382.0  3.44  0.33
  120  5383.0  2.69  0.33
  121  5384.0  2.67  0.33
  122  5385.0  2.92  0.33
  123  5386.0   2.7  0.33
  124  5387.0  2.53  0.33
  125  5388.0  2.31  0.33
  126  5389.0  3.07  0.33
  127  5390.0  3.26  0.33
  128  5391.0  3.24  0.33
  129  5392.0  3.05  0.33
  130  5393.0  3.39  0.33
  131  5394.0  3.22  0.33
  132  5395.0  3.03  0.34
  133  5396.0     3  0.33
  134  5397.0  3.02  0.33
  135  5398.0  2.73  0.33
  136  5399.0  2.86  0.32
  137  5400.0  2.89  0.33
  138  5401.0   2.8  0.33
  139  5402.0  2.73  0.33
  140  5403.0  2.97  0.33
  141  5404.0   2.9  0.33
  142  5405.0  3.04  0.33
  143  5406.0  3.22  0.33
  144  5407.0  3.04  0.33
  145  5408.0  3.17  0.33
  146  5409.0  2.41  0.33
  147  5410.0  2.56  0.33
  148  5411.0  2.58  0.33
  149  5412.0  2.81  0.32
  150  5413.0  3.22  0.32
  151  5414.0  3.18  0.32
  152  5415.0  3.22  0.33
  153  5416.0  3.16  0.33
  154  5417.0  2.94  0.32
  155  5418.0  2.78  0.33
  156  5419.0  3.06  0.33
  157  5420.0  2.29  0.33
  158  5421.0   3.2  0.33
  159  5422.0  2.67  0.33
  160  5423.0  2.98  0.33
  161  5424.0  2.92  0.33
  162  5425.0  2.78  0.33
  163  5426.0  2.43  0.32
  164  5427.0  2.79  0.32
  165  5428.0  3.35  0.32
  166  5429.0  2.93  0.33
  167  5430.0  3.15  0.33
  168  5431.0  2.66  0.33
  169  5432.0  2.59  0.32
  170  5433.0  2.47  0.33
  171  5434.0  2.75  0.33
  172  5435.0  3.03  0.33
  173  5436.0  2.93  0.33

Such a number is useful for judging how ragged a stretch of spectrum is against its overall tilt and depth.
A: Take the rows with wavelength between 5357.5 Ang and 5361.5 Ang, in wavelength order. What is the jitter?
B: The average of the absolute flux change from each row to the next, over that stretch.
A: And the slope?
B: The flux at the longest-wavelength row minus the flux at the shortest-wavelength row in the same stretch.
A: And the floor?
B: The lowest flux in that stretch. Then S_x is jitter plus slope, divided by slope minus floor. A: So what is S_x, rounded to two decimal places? -0.11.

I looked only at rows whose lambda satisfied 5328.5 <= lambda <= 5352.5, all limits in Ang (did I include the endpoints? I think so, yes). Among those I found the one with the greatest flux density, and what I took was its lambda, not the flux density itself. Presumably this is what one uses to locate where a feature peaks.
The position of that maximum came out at 5330.0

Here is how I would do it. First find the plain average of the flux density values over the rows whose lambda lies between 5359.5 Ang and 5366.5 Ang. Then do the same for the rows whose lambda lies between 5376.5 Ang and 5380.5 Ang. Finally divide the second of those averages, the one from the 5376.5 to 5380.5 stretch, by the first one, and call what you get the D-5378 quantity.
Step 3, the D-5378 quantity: 1.07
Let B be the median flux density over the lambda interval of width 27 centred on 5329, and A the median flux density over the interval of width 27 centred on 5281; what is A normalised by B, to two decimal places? 0.94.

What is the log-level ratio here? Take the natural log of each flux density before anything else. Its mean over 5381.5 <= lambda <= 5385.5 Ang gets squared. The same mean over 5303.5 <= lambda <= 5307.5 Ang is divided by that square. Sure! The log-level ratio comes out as 0.94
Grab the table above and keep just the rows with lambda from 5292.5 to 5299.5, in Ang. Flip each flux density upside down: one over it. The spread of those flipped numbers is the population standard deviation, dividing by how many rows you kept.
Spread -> 0.039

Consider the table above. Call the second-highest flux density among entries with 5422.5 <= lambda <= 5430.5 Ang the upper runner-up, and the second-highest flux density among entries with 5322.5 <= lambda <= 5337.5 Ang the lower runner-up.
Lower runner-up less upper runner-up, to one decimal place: 0.3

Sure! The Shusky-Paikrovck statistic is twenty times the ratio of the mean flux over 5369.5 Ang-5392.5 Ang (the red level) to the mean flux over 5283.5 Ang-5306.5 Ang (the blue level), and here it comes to 20.8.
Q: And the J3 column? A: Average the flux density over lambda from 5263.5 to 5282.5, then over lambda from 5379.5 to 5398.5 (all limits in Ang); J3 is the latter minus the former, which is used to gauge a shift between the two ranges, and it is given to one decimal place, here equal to -0.4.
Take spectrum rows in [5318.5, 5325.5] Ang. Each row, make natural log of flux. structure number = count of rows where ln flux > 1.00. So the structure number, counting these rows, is 7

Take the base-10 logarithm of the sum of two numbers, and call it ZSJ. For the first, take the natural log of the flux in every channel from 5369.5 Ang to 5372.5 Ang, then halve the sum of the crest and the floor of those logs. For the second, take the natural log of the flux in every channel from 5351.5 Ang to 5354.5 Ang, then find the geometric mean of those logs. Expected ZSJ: 0.335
